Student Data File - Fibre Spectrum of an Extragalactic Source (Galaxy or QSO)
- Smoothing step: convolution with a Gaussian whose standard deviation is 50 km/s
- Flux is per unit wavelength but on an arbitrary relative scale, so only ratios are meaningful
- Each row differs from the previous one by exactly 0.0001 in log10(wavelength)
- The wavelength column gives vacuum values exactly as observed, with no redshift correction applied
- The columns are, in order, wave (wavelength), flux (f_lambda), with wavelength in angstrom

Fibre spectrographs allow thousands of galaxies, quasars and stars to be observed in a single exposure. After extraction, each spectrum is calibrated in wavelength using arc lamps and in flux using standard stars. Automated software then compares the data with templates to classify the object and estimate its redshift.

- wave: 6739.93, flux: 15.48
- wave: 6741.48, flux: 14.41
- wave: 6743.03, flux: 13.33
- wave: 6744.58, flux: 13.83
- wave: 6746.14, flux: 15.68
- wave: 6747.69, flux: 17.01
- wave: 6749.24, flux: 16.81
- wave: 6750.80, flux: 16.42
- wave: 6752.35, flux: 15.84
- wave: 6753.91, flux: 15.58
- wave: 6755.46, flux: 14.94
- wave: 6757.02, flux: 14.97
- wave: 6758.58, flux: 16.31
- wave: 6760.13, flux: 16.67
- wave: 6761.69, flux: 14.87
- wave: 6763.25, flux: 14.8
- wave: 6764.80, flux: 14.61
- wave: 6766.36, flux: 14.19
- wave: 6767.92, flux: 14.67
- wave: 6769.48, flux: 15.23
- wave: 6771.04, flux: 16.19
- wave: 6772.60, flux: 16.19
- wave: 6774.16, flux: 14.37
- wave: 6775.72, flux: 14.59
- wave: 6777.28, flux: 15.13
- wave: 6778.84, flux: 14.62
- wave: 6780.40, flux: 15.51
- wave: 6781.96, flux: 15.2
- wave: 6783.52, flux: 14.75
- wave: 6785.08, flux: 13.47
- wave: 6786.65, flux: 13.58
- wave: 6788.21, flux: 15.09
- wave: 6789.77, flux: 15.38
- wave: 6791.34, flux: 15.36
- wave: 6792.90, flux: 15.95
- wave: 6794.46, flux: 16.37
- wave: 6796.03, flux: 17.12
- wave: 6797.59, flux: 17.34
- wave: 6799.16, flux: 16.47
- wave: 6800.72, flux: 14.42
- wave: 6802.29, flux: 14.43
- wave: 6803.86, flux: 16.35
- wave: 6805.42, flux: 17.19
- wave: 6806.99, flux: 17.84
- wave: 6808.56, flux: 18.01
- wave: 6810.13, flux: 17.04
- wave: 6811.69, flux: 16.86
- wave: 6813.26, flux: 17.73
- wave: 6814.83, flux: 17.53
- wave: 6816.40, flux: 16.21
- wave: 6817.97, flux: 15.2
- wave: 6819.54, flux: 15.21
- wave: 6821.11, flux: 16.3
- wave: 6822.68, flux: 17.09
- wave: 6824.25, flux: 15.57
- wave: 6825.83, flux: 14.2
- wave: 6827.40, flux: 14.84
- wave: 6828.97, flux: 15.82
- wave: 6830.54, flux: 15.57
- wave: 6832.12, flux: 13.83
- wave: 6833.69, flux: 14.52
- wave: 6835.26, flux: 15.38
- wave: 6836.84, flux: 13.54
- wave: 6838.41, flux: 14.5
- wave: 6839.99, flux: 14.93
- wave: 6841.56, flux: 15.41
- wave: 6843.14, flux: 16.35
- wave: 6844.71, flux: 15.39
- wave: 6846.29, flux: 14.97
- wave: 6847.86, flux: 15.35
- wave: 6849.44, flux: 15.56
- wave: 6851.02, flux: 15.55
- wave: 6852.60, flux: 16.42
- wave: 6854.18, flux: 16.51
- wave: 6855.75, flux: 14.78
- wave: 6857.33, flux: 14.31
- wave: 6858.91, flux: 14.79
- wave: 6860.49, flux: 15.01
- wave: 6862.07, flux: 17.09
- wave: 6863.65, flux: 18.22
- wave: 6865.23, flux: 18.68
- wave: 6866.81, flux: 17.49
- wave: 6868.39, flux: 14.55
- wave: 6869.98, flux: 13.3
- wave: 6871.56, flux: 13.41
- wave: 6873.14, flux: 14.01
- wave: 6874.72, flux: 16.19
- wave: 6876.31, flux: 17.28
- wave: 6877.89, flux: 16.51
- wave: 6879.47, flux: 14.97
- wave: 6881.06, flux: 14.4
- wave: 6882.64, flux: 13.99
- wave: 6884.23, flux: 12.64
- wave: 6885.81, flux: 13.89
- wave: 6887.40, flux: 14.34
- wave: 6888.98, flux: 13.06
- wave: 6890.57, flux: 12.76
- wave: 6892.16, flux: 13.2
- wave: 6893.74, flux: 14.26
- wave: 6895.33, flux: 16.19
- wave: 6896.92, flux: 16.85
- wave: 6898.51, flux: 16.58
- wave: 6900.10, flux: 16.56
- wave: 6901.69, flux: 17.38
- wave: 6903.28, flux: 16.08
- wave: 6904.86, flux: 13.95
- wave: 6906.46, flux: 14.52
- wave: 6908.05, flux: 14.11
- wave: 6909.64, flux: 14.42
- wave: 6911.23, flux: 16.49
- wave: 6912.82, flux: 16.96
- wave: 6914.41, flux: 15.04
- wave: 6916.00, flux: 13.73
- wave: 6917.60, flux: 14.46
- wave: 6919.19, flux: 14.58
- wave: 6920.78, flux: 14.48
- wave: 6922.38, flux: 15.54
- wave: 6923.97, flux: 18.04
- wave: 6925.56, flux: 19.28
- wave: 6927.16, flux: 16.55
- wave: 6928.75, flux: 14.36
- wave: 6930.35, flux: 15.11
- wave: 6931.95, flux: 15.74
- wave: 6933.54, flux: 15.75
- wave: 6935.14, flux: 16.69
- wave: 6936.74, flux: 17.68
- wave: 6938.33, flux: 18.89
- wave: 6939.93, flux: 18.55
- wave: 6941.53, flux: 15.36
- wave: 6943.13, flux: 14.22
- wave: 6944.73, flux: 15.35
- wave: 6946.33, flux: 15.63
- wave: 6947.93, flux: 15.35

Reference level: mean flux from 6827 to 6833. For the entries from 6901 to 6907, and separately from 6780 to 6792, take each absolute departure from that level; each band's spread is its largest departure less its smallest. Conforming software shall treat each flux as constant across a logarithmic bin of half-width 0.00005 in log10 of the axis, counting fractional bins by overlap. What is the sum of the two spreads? 3.3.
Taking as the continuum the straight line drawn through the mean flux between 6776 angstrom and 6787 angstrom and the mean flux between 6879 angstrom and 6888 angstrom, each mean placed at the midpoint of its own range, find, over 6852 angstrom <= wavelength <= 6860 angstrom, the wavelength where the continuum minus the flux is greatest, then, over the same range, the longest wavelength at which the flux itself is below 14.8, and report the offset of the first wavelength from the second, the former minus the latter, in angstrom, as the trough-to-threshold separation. -1.6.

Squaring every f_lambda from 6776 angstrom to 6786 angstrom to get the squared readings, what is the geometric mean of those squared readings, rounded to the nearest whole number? 218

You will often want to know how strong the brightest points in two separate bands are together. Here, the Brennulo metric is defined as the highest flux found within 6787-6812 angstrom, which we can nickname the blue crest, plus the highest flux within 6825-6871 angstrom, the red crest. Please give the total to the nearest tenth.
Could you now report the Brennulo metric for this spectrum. 36.7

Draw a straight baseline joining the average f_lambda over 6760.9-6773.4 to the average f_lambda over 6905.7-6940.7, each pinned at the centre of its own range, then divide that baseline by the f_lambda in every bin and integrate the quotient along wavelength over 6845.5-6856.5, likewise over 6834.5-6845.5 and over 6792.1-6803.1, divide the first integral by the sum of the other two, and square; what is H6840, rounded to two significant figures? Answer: 0.25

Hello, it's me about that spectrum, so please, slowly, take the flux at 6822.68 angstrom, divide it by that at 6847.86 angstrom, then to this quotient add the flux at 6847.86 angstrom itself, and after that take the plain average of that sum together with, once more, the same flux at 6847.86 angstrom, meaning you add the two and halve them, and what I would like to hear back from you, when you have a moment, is 15.9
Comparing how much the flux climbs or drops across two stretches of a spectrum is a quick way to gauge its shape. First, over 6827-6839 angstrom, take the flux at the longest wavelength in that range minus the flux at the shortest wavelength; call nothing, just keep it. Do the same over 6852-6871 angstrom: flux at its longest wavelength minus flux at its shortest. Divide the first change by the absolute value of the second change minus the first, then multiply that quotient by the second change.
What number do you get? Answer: 0.4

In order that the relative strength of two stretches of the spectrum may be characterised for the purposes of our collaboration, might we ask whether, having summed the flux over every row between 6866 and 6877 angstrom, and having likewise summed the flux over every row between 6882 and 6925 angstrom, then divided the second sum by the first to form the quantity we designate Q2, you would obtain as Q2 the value 3.8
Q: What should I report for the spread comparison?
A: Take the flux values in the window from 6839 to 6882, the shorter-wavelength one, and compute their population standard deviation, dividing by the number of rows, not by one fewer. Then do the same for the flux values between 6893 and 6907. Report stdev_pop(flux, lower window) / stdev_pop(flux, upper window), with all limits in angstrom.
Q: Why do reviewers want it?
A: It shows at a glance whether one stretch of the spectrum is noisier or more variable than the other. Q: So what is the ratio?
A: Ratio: 1.1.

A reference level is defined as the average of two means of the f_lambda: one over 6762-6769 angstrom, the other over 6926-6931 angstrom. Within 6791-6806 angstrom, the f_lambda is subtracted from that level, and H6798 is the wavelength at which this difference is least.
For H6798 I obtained 6797.59 angstrom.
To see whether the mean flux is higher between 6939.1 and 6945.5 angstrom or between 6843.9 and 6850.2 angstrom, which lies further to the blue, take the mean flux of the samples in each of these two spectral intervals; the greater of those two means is 15.9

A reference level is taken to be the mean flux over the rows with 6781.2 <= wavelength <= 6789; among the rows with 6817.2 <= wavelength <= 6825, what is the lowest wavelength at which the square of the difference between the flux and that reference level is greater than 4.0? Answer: 6822.68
